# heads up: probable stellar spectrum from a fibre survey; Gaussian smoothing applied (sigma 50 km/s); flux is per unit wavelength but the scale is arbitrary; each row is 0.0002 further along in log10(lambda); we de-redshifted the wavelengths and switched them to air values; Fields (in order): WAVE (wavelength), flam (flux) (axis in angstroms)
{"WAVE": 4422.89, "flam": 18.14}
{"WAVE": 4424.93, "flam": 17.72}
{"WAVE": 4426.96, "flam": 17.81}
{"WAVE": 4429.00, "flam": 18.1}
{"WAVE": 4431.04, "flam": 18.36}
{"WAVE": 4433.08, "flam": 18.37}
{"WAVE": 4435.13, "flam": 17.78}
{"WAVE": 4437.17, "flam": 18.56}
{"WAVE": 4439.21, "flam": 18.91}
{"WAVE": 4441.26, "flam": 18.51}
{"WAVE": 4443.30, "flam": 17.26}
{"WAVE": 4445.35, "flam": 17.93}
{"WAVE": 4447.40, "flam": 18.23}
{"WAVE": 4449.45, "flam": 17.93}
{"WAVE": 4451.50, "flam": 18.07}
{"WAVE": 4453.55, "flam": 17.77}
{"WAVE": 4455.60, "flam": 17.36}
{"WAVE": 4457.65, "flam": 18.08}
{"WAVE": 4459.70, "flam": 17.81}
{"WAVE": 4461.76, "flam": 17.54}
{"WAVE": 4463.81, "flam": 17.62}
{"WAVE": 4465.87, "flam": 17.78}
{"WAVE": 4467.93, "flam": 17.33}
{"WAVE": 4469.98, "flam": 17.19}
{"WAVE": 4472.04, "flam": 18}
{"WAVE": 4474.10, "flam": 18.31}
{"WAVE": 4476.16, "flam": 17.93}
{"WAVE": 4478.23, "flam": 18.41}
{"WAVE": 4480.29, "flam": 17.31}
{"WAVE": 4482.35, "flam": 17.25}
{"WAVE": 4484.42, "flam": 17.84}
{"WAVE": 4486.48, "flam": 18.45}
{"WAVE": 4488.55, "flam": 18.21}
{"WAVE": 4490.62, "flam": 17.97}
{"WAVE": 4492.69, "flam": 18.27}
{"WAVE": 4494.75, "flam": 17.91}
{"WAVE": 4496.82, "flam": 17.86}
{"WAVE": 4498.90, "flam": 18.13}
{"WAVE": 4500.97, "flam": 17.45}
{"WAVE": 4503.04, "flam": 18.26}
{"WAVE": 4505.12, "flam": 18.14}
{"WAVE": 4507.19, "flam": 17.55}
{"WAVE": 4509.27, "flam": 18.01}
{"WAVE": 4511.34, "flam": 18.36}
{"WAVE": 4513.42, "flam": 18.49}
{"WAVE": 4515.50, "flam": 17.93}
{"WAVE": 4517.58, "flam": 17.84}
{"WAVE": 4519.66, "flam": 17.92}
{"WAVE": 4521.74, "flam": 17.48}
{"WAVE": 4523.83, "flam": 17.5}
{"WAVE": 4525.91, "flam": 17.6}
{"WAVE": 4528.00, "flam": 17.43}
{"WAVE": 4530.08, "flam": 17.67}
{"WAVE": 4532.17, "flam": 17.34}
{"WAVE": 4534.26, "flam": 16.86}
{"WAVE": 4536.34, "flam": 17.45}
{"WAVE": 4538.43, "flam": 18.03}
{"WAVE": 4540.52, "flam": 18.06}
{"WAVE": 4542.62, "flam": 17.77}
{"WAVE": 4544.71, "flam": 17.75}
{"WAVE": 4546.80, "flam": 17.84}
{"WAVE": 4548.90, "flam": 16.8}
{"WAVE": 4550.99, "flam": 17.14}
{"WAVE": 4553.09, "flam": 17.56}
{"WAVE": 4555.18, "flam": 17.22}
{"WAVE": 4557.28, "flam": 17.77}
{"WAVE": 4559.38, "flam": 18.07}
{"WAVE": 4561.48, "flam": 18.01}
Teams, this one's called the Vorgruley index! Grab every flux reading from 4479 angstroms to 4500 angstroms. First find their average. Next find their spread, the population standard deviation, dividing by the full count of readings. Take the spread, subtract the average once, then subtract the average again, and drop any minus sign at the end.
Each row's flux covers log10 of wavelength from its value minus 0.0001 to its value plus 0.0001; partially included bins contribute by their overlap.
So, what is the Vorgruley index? 35.5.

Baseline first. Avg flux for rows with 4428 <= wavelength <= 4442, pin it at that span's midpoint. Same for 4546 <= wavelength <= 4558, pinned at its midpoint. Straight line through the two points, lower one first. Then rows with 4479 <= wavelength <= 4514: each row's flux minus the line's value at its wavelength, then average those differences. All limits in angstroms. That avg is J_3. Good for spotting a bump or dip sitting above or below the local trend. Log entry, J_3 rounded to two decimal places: 0.12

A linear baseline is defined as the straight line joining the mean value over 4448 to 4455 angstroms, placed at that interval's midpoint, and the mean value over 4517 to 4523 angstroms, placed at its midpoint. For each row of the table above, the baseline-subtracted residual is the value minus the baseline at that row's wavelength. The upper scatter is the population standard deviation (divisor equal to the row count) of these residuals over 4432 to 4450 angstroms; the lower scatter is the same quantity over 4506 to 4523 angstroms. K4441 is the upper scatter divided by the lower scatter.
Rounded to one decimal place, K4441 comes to 1.4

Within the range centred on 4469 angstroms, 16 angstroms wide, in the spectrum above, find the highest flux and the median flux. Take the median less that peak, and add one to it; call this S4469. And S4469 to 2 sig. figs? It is 0.39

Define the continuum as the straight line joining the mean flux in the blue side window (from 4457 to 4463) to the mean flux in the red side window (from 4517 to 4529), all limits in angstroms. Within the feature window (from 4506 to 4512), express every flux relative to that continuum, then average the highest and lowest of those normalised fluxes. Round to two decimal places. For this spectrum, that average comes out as 1.02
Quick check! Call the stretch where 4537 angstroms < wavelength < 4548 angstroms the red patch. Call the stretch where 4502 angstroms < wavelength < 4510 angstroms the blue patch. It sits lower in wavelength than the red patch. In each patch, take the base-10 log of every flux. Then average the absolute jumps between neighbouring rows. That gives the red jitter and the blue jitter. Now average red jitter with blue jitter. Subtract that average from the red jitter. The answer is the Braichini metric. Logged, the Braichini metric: -0.0034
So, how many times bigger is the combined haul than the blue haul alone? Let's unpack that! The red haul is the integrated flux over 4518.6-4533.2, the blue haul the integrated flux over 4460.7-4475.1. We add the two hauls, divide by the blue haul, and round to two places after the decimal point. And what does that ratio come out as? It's 2.01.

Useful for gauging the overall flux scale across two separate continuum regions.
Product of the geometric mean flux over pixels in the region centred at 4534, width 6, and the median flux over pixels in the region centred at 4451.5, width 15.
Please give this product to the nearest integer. 309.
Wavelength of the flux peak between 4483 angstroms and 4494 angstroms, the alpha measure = 4486.48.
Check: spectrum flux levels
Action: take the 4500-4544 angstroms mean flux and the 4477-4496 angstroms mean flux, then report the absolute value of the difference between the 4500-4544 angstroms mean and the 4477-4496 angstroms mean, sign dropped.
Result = 0.19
